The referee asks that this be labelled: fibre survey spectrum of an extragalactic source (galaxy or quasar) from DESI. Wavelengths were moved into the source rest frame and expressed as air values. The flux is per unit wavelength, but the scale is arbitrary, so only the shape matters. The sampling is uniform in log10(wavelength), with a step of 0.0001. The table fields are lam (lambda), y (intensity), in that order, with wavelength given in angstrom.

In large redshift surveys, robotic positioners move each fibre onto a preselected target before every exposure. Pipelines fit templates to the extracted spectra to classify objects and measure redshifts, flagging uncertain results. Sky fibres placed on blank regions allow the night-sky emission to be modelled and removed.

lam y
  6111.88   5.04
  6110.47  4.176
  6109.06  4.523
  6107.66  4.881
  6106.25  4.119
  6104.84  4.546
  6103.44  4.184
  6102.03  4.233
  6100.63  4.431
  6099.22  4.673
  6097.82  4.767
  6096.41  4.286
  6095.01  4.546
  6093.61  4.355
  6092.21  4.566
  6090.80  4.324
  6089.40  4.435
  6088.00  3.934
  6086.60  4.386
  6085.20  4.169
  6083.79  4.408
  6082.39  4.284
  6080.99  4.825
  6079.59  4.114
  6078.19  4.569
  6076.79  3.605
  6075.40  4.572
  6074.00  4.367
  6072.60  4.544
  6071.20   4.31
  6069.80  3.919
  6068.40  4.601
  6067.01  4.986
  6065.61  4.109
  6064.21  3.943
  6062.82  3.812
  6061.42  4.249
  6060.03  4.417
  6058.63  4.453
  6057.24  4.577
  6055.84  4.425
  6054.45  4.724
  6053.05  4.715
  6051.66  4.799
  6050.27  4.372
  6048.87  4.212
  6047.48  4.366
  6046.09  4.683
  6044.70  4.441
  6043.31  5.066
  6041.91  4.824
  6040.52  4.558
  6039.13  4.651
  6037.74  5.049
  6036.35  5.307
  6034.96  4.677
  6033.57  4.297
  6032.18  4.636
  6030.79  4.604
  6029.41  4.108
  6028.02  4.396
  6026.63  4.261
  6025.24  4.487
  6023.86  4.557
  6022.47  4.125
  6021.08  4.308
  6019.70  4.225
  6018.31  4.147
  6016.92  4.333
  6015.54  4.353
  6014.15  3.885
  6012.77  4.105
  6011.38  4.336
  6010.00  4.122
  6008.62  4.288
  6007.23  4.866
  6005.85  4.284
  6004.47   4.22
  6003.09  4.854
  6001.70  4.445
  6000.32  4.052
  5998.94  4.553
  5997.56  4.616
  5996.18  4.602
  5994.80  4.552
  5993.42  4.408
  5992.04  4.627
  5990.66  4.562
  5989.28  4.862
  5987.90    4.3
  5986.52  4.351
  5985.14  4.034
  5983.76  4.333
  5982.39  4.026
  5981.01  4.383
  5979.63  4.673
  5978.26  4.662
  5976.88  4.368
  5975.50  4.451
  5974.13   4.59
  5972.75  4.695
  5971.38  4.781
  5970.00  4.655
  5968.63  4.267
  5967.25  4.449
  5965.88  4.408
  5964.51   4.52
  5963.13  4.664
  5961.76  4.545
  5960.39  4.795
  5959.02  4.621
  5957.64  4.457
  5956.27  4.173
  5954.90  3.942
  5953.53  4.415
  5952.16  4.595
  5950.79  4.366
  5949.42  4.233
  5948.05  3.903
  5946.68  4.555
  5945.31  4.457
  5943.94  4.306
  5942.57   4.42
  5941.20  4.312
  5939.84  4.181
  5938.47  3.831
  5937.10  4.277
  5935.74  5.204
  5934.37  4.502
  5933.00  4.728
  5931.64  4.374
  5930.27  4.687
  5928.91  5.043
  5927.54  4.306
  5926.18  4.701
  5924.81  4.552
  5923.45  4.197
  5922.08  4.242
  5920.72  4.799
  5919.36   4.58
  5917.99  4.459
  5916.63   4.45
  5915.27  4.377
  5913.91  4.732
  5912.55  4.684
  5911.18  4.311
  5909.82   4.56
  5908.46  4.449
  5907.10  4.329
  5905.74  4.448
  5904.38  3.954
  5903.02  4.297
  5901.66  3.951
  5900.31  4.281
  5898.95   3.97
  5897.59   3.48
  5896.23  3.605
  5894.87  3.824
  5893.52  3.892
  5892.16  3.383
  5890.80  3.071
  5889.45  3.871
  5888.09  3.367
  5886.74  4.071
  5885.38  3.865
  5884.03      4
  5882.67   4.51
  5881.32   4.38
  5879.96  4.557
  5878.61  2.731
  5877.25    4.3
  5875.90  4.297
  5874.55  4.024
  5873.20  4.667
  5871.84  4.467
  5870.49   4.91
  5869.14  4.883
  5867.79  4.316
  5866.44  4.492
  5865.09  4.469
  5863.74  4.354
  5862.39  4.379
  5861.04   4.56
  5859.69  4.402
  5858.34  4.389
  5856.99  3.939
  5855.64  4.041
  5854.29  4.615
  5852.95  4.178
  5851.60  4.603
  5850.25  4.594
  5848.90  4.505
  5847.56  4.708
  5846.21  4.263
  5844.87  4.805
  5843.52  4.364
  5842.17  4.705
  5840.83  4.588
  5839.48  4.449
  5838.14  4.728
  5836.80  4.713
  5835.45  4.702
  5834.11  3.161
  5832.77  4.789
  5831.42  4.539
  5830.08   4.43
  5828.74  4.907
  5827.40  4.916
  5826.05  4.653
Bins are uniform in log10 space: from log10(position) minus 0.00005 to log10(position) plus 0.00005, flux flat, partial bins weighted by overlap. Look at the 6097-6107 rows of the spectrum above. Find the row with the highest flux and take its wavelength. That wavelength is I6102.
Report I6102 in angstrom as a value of 6097.82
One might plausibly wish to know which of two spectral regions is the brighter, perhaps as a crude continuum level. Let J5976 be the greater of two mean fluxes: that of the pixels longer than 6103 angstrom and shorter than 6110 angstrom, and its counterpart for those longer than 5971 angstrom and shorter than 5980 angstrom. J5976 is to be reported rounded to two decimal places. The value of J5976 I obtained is 4.60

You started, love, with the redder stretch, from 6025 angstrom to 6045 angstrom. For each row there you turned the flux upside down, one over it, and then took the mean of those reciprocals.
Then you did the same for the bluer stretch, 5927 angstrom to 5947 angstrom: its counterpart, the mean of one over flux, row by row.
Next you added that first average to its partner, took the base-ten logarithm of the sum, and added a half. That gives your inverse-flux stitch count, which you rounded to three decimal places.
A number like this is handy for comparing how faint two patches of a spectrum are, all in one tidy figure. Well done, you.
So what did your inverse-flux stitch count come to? 0.145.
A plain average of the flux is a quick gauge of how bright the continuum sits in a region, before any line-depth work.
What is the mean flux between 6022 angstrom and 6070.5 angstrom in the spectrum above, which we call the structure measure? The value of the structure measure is 4.50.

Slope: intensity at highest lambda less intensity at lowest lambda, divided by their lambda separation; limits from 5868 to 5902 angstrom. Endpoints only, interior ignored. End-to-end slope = -0.029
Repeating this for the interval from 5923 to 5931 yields 0.072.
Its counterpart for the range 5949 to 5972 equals 0.025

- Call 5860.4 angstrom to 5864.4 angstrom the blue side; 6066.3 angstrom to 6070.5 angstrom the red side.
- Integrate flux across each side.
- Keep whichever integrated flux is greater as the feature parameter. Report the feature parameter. 18.9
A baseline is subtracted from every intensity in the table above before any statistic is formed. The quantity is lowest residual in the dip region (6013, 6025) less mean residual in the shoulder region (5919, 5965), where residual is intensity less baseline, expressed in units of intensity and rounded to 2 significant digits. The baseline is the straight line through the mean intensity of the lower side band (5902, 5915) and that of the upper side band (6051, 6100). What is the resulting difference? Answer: -0.56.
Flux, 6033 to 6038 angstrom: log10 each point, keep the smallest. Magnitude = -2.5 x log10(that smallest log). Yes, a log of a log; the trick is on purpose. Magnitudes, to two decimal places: 0.50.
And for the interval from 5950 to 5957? 0.56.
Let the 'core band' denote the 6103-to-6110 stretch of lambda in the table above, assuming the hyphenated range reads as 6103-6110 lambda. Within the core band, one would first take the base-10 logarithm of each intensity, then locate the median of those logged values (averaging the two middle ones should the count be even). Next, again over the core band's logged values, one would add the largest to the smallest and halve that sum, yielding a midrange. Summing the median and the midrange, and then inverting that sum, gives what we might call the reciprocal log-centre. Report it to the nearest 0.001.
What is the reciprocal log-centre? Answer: 0.765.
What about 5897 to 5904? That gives 0.843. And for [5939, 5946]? 0.788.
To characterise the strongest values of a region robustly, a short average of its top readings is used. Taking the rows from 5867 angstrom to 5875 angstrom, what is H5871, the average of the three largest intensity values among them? 4.82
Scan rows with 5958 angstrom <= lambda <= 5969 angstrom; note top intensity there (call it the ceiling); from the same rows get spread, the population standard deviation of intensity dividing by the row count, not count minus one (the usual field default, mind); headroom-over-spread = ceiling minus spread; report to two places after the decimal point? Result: 4.64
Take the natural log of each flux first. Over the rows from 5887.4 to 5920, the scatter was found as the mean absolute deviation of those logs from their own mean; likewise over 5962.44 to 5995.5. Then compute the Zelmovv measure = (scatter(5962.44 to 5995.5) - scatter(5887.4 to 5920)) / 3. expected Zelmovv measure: -0.020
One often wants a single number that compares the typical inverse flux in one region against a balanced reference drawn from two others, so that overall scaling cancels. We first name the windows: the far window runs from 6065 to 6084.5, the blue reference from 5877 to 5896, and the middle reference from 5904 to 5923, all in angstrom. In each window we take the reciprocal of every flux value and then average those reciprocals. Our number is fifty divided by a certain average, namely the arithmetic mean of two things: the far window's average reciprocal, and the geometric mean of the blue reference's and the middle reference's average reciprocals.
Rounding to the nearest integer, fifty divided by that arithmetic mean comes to 211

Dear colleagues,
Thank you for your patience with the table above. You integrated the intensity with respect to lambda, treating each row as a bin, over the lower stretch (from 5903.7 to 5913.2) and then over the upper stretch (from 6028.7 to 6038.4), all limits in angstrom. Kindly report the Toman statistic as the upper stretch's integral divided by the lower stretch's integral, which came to 1.09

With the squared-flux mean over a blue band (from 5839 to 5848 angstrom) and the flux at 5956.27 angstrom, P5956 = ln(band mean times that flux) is 4.46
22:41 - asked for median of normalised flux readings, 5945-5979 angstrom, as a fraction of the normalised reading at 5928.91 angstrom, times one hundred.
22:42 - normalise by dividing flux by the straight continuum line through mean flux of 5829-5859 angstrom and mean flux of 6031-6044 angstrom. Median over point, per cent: 88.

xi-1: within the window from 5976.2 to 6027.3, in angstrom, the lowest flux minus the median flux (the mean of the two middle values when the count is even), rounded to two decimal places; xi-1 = -0.47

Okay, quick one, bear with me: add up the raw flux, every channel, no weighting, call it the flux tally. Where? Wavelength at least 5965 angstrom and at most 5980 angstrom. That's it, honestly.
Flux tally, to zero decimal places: 50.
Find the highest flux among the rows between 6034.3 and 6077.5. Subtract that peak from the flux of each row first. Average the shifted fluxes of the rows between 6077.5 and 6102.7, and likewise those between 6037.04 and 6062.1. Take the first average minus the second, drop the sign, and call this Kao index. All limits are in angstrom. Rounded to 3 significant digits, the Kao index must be 0.182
